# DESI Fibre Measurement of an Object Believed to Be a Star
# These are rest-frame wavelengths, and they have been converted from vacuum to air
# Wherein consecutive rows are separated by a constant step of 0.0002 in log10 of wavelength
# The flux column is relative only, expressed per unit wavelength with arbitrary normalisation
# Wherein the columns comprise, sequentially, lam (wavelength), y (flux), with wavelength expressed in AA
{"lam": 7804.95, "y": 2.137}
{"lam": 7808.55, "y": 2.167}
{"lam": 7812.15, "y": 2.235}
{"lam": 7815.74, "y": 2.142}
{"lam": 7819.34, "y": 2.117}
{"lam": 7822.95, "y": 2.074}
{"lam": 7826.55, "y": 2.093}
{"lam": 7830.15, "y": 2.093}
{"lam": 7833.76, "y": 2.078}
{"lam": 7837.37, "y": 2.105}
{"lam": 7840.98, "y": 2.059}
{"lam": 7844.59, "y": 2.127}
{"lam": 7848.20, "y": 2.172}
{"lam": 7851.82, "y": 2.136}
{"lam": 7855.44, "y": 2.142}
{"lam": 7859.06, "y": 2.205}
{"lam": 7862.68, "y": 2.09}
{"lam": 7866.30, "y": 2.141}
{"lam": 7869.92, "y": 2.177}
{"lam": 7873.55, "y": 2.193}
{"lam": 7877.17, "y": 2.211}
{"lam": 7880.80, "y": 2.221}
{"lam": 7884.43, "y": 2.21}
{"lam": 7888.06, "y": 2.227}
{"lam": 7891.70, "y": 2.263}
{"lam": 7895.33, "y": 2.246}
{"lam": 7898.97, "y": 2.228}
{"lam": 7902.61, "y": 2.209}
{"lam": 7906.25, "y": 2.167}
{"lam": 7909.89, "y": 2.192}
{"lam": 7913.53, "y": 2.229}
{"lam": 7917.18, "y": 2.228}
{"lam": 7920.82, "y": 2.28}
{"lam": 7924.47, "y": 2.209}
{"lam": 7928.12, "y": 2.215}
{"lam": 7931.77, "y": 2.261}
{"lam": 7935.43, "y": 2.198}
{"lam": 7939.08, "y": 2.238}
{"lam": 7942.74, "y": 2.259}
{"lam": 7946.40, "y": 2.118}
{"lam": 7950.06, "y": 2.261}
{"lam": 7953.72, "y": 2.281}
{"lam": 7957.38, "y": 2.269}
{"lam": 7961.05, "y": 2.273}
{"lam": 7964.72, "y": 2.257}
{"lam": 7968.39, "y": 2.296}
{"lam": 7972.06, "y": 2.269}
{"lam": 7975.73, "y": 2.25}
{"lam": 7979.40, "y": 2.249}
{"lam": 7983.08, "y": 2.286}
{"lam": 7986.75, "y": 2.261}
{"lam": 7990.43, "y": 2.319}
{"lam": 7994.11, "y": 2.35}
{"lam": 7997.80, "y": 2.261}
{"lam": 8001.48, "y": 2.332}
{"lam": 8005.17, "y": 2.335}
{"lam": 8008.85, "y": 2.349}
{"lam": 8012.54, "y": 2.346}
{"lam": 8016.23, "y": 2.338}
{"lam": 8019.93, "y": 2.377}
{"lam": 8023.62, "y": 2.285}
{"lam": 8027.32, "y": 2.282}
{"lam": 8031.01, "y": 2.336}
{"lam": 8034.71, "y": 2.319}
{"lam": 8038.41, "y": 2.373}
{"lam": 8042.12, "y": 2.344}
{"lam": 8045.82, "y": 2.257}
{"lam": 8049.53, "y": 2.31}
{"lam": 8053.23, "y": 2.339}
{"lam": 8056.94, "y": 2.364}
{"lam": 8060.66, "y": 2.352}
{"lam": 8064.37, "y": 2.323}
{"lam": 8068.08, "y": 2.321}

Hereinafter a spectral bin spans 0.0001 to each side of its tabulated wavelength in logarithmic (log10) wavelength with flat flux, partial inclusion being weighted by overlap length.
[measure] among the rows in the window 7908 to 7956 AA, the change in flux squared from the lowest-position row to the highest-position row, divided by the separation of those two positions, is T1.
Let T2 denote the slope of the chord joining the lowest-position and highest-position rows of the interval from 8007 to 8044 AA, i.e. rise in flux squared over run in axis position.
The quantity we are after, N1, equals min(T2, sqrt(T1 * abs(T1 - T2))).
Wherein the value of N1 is -0.001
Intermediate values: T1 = 0.009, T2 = -0.001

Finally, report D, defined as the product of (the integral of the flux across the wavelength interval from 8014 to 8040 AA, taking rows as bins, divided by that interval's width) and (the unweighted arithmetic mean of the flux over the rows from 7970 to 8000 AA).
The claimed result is 5.3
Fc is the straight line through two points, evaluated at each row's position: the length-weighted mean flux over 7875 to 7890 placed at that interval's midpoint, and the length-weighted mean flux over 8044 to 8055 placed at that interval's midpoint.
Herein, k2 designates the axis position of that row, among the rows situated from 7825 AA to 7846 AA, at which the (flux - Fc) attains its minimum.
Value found 7840.98 AA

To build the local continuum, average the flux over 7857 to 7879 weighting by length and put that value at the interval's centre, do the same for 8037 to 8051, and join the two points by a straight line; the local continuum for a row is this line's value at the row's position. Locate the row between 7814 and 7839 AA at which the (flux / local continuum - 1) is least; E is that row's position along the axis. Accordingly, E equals 7833.76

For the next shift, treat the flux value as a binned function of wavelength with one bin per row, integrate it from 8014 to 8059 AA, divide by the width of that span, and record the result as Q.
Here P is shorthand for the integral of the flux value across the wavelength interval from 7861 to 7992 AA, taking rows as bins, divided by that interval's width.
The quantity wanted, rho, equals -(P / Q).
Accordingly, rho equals -0.96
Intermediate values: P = 2.230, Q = 2.33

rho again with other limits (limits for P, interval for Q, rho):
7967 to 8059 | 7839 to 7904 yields -1.06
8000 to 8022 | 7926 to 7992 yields -1.04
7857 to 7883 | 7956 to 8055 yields -0.94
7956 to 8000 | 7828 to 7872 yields -1.07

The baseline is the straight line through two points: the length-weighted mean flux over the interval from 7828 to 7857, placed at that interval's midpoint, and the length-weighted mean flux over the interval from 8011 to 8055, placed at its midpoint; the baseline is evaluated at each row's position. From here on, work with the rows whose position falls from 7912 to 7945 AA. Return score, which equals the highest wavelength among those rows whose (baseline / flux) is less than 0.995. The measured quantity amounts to 7942.74 AA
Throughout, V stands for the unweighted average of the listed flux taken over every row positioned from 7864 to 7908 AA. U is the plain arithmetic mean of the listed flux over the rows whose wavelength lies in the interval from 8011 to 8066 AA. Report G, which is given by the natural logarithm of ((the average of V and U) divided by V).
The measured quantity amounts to 0.027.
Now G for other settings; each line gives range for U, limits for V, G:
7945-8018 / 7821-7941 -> 0.024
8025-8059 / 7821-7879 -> 0.044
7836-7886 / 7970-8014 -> -0.032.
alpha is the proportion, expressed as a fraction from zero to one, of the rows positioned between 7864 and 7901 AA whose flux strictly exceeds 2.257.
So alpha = 0.10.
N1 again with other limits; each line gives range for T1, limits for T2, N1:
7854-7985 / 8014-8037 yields -0.005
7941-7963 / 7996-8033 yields 0.005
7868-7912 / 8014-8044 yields 0.001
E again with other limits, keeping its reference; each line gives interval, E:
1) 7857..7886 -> 7862.68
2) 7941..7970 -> 7946.40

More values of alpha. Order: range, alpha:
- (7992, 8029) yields 1.00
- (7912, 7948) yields 0.30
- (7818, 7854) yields 0.00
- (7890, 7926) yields 0.20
